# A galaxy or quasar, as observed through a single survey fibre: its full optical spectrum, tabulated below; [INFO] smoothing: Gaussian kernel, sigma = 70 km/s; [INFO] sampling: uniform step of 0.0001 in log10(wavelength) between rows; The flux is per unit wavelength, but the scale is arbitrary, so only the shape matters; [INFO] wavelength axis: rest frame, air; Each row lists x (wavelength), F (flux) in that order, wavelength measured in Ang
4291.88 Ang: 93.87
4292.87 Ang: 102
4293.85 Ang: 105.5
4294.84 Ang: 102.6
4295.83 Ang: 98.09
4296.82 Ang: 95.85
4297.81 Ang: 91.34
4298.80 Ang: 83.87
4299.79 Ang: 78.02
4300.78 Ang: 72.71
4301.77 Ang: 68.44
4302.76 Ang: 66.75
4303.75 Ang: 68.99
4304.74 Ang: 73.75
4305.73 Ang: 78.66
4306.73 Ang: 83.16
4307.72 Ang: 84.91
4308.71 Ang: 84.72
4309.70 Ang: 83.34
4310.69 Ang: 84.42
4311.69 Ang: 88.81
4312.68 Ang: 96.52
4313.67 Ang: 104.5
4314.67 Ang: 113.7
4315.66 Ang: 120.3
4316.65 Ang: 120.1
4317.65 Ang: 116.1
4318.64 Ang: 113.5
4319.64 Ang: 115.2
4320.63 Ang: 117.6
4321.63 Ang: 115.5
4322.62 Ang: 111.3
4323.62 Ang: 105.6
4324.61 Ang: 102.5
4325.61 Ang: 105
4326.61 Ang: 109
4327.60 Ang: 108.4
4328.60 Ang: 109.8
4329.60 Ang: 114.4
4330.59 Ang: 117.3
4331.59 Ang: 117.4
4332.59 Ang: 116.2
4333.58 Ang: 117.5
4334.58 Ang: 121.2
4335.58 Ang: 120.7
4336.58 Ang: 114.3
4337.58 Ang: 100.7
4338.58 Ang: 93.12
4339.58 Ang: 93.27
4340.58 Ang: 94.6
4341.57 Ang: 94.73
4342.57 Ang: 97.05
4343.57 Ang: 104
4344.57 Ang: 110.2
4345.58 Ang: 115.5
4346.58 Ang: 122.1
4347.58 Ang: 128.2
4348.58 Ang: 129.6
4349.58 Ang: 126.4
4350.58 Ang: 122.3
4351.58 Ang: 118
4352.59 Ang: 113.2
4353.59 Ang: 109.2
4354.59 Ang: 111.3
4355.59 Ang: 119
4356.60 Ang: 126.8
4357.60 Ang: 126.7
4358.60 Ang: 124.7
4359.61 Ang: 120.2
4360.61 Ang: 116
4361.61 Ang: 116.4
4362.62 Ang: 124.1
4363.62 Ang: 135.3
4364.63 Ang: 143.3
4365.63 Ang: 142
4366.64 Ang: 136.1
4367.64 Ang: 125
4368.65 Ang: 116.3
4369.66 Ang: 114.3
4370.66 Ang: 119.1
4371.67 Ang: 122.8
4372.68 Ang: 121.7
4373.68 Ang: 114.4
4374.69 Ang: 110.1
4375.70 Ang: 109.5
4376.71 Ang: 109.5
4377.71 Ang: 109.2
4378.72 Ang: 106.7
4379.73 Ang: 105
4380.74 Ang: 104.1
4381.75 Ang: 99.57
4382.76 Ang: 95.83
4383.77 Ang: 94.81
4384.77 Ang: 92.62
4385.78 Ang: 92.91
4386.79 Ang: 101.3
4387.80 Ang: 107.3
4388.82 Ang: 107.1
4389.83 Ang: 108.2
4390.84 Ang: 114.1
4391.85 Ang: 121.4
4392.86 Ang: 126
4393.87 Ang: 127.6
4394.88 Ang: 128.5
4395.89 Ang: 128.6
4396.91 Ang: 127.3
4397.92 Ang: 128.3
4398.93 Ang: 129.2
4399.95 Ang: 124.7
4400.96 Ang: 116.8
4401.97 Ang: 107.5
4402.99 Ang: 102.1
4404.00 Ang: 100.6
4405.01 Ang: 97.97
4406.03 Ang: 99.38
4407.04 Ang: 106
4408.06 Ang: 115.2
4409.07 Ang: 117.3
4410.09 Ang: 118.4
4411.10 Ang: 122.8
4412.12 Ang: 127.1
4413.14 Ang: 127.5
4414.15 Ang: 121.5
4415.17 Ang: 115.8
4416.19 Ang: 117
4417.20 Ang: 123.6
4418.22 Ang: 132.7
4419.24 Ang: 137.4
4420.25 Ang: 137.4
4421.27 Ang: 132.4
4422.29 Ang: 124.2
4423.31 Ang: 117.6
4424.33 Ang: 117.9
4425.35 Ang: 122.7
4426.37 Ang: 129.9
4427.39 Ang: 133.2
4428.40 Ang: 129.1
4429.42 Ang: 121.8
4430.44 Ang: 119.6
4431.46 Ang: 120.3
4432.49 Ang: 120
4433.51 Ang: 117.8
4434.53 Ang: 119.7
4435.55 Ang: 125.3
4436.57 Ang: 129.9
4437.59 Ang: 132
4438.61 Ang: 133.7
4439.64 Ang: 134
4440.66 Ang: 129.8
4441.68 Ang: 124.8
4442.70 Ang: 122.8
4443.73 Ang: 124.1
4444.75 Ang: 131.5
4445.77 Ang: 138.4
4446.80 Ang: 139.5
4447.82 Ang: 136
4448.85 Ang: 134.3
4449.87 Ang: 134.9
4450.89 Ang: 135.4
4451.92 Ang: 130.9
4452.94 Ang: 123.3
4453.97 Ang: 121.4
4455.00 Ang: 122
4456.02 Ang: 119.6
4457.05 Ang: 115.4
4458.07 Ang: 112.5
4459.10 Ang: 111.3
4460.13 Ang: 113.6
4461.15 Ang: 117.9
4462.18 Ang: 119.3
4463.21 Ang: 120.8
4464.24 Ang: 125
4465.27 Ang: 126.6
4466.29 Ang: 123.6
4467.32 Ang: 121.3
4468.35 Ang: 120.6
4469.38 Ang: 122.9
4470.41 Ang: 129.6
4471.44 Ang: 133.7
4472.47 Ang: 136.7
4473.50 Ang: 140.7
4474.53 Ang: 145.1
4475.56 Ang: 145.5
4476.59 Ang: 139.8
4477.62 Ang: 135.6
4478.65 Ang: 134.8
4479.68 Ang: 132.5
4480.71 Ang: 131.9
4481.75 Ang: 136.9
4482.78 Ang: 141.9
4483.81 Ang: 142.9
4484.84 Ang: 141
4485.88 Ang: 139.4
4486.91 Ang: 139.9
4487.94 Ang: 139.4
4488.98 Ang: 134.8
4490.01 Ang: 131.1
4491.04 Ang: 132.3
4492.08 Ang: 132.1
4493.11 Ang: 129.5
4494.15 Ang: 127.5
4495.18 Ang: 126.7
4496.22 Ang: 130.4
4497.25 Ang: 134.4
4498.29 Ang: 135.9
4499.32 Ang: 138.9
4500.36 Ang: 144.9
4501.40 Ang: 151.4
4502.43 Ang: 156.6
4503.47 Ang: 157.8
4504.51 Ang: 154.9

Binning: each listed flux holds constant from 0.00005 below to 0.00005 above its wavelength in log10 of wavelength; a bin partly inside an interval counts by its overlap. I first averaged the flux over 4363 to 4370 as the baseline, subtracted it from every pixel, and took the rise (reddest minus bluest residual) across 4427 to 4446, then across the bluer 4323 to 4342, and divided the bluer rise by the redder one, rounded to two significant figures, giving -2.1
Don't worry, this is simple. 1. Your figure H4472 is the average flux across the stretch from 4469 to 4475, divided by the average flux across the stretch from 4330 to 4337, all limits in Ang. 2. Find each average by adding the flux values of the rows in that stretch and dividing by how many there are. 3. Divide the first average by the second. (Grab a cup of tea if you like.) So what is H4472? 1.14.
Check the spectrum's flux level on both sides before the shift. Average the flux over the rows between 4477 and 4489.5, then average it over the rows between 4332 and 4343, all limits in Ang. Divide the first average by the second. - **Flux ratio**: 1.30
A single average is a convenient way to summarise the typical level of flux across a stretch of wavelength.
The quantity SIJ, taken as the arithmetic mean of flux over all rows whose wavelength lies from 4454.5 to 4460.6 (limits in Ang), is 116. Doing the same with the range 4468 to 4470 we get 122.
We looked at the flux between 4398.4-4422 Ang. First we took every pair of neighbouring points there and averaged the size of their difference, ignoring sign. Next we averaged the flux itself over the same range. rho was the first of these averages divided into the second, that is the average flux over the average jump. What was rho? 26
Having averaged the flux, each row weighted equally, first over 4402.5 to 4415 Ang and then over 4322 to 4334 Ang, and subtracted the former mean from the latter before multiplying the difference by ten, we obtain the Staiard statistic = -18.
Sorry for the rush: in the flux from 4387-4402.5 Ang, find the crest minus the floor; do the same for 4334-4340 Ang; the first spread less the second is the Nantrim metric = -6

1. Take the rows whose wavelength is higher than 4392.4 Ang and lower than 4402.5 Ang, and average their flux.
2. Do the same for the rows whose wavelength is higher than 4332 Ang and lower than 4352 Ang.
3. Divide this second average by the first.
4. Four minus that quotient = 3.10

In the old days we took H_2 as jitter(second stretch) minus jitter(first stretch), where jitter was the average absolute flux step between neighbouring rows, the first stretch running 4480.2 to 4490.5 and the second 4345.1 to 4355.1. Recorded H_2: 1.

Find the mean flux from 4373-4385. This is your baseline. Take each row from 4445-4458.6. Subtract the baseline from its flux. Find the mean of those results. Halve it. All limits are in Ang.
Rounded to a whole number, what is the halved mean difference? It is 12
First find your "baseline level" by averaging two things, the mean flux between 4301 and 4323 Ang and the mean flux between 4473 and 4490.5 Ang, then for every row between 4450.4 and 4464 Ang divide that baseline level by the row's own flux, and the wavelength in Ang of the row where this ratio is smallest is 4450.89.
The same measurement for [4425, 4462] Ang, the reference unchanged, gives 4446.80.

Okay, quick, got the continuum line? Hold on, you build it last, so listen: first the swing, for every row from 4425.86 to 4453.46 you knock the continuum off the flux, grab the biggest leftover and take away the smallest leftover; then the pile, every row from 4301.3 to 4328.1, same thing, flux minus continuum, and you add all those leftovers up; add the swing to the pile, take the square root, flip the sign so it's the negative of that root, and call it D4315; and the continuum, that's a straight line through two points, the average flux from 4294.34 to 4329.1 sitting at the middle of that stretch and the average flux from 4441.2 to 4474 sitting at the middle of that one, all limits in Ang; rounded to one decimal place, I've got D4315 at -6.4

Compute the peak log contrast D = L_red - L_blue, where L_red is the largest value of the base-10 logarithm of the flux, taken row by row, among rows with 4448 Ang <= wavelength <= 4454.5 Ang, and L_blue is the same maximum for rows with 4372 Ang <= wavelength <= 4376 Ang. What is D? 0.046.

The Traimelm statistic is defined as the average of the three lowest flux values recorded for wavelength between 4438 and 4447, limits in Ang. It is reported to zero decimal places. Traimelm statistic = 124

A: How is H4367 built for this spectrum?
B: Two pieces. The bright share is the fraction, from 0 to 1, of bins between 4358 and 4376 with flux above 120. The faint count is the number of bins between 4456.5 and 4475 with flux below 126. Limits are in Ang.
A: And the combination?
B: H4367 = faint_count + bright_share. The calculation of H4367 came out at 13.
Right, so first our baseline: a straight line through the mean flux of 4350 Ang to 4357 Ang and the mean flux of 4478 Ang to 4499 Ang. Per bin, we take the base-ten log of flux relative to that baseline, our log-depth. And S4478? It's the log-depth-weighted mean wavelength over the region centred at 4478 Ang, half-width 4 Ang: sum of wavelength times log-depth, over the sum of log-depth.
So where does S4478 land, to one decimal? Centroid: 4475.8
